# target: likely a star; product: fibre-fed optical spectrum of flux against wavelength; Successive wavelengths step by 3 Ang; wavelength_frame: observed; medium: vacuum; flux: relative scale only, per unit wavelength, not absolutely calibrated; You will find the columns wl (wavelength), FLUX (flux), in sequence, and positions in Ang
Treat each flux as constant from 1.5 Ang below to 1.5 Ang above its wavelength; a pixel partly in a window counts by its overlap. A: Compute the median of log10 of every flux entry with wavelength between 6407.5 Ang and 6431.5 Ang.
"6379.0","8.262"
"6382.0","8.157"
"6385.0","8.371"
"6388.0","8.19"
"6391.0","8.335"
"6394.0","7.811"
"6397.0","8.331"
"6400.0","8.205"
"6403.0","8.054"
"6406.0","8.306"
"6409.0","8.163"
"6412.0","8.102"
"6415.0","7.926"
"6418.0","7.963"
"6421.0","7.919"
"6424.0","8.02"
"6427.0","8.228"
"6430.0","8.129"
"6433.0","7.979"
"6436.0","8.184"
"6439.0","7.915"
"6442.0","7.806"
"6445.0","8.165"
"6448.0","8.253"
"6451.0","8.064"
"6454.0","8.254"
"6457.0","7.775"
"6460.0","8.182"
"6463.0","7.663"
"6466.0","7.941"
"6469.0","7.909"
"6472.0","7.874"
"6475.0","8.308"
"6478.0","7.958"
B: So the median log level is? 0.906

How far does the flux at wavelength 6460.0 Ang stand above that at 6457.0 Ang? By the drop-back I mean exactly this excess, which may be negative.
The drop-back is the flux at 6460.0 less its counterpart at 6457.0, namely 0.4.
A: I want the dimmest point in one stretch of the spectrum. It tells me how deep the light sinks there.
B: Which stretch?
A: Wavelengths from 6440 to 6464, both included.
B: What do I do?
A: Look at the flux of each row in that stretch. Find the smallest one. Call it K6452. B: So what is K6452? 7.663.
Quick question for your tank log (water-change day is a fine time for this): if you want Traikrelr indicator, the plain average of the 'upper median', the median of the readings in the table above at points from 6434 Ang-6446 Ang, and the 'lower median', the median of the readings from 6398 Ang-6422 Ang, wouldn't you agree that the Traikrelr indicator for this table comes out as 8.06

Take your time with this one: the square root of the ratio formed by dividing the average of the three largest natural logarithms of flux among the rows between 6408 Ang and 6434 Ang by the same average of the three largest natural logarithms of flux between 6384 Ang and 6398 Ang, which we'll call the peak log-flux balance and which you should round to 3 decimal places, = 0.995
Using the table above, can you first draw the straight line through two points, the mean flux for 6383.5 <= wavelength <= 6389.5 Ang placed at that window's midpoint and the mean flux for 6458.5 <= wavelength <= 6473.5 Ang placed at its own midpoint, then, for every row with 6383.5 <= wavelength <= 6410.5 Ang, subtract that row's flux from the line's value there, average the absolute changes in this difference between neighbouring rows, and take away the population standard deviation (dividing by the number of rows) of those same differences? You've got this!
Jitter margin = 0.09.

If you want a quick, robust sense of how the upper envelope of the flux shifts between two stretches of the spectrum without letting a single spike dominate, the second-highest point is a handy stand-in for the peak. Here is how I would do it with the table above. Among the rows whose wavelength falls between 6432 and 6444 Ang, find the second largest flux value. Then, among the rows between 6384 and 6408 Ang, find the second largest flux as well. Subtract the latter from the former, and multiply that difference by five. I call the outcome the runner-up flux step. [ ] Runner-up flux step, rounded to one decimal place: -1.8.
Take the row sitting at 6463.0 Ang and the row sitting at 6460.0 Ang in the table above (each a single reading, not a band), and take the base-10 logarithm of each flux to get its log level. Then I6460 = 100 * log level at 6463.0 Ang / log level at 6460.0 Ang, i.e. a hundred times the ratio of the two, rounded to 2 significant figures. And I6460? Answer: 97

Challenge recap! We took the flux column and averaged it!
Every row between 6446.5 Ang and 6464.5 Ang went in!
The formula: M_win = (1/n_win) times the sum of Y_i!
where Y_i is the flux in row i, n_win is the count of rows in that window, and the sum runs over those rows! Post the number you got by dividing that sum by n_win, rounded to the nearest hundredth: 8.03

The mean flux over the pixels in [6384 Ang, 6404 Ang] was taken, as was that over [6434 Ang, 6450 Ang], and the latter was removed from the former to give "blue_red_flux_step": 0.12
